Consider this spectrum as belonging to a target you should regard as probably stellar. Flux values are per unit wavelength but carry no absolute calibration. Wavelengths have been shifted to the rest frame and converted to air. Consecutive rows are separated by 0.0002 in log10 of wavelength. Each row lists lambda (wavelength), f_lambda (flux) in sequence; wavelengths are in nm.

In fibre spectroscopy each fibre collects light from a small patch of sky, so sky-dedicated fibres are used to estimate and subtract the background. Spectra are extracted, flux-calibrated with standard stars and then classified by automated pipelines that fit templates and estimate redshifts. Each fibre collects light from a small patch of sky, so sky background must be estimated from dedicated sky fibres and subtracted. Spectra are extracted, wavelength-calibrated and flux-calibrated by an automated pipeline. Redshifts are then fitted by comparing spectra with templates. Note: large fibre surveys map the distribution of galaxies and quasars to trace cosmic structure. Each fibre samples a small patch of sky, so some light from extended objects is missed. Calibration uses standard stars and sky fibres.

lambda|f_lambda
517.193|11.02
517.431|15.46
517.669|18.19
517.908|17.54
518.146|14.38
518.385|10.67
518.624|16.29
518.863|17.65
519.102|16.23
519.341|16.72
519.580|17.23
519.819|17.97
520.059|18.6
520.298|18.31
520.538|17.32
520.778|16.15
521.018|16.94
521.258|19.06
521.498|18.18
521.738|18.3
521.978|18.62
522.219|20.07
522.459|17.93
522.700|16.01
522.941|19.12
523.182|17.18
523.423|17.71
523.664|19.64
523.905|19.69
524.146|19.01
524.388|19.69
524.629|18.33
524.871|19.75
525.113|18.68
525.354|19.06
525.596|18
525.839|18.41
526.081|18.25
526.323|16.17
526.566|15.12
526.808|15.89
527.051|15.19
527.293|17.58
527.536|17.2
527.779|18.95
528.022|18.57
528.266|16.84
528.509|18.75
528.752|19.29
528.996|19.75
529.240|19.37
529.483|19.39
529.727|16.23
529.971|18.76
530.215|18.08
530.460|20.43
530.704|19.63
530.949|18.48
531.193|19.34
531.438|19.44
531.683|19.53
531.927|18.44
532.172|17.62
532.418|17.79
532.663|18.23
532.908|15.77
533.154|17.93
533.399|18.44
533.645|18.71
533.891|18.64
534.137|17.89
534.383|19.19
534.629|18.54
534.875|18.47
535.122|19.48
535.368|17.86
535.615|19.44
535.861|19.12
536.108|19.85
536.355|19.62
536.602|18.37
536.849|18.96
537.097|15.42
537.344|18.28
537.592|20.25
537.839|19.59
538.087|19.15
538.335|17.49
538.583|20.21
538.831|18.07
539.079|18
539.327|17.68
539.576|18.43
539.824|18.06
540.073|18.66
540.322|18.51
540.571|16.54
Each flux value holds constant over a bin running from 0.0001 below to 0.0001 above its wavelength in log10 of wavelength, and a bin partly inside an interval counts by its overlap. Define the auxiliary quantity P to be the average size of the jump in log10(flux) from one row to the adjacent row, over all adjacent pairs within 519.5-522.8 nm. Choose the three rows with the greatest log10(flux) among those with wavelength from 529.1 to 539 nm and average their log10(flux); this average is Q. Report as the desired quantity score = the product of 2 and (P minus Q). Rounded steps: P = 0.0252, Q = 1.31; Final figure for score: -2.56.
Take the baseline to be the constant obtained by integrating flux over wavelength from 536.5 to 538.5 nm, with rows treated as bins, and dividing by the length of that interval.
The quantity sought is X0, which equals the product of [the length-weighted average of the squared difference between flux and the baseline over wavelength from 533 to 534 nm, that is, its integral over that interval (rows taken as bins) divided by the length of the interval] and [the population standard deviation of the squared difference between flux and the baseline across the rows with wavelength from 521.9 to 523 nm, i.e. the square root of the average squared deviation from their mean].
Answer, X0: 0.7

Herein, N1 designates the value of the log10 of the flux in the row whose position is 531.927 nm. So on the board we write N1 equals 1.27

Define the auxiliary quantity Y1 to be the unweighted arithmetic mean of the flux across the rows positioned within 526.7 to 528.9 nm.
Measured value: 17.6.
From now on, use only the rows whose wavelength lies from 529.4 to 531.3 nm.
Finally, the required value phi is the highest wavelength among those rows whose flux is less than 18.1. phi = 530.215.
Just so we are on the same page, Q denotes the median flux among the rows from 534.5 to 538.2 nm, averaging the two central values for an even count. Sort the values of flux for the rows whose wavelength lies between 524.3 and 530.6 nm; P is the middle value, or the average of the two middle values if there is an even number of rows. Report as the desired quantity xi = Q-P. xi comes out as 0.6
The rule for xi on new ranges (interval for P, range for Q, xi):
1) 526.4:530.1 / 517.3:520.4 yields -1.3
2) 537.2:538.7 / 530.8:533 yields -0.9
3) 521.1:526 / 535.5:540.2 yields 0.0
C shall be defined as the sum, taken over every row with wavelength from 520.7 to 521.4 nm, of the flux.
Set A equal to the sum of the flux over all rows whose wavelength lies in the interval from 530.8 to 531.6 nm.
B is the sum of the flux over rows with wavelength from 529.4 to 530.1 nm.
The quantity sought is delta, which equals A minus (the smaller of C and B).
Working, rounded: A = 57.3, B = 54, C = 52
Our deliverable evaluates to 5.1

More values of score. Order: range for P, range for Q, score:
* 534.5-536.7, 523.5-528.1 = -2.55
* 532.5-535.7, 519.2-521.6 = -2.49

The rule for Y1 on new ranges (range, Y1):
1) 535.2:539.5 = 18.7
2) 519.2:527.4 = 17.9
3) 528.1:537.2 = 18.6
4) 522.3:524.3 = 18.3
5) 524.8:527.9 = 17.6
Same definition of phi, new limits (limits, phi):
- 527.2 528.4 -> 528.266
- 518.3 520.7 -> 520.538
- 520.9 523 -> 522.700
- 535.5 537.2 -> 537.097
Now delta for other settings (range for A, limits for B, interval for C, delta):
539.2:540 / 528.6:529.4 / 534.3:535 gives -2.0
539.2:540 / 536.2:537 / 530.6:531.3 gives -2.8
